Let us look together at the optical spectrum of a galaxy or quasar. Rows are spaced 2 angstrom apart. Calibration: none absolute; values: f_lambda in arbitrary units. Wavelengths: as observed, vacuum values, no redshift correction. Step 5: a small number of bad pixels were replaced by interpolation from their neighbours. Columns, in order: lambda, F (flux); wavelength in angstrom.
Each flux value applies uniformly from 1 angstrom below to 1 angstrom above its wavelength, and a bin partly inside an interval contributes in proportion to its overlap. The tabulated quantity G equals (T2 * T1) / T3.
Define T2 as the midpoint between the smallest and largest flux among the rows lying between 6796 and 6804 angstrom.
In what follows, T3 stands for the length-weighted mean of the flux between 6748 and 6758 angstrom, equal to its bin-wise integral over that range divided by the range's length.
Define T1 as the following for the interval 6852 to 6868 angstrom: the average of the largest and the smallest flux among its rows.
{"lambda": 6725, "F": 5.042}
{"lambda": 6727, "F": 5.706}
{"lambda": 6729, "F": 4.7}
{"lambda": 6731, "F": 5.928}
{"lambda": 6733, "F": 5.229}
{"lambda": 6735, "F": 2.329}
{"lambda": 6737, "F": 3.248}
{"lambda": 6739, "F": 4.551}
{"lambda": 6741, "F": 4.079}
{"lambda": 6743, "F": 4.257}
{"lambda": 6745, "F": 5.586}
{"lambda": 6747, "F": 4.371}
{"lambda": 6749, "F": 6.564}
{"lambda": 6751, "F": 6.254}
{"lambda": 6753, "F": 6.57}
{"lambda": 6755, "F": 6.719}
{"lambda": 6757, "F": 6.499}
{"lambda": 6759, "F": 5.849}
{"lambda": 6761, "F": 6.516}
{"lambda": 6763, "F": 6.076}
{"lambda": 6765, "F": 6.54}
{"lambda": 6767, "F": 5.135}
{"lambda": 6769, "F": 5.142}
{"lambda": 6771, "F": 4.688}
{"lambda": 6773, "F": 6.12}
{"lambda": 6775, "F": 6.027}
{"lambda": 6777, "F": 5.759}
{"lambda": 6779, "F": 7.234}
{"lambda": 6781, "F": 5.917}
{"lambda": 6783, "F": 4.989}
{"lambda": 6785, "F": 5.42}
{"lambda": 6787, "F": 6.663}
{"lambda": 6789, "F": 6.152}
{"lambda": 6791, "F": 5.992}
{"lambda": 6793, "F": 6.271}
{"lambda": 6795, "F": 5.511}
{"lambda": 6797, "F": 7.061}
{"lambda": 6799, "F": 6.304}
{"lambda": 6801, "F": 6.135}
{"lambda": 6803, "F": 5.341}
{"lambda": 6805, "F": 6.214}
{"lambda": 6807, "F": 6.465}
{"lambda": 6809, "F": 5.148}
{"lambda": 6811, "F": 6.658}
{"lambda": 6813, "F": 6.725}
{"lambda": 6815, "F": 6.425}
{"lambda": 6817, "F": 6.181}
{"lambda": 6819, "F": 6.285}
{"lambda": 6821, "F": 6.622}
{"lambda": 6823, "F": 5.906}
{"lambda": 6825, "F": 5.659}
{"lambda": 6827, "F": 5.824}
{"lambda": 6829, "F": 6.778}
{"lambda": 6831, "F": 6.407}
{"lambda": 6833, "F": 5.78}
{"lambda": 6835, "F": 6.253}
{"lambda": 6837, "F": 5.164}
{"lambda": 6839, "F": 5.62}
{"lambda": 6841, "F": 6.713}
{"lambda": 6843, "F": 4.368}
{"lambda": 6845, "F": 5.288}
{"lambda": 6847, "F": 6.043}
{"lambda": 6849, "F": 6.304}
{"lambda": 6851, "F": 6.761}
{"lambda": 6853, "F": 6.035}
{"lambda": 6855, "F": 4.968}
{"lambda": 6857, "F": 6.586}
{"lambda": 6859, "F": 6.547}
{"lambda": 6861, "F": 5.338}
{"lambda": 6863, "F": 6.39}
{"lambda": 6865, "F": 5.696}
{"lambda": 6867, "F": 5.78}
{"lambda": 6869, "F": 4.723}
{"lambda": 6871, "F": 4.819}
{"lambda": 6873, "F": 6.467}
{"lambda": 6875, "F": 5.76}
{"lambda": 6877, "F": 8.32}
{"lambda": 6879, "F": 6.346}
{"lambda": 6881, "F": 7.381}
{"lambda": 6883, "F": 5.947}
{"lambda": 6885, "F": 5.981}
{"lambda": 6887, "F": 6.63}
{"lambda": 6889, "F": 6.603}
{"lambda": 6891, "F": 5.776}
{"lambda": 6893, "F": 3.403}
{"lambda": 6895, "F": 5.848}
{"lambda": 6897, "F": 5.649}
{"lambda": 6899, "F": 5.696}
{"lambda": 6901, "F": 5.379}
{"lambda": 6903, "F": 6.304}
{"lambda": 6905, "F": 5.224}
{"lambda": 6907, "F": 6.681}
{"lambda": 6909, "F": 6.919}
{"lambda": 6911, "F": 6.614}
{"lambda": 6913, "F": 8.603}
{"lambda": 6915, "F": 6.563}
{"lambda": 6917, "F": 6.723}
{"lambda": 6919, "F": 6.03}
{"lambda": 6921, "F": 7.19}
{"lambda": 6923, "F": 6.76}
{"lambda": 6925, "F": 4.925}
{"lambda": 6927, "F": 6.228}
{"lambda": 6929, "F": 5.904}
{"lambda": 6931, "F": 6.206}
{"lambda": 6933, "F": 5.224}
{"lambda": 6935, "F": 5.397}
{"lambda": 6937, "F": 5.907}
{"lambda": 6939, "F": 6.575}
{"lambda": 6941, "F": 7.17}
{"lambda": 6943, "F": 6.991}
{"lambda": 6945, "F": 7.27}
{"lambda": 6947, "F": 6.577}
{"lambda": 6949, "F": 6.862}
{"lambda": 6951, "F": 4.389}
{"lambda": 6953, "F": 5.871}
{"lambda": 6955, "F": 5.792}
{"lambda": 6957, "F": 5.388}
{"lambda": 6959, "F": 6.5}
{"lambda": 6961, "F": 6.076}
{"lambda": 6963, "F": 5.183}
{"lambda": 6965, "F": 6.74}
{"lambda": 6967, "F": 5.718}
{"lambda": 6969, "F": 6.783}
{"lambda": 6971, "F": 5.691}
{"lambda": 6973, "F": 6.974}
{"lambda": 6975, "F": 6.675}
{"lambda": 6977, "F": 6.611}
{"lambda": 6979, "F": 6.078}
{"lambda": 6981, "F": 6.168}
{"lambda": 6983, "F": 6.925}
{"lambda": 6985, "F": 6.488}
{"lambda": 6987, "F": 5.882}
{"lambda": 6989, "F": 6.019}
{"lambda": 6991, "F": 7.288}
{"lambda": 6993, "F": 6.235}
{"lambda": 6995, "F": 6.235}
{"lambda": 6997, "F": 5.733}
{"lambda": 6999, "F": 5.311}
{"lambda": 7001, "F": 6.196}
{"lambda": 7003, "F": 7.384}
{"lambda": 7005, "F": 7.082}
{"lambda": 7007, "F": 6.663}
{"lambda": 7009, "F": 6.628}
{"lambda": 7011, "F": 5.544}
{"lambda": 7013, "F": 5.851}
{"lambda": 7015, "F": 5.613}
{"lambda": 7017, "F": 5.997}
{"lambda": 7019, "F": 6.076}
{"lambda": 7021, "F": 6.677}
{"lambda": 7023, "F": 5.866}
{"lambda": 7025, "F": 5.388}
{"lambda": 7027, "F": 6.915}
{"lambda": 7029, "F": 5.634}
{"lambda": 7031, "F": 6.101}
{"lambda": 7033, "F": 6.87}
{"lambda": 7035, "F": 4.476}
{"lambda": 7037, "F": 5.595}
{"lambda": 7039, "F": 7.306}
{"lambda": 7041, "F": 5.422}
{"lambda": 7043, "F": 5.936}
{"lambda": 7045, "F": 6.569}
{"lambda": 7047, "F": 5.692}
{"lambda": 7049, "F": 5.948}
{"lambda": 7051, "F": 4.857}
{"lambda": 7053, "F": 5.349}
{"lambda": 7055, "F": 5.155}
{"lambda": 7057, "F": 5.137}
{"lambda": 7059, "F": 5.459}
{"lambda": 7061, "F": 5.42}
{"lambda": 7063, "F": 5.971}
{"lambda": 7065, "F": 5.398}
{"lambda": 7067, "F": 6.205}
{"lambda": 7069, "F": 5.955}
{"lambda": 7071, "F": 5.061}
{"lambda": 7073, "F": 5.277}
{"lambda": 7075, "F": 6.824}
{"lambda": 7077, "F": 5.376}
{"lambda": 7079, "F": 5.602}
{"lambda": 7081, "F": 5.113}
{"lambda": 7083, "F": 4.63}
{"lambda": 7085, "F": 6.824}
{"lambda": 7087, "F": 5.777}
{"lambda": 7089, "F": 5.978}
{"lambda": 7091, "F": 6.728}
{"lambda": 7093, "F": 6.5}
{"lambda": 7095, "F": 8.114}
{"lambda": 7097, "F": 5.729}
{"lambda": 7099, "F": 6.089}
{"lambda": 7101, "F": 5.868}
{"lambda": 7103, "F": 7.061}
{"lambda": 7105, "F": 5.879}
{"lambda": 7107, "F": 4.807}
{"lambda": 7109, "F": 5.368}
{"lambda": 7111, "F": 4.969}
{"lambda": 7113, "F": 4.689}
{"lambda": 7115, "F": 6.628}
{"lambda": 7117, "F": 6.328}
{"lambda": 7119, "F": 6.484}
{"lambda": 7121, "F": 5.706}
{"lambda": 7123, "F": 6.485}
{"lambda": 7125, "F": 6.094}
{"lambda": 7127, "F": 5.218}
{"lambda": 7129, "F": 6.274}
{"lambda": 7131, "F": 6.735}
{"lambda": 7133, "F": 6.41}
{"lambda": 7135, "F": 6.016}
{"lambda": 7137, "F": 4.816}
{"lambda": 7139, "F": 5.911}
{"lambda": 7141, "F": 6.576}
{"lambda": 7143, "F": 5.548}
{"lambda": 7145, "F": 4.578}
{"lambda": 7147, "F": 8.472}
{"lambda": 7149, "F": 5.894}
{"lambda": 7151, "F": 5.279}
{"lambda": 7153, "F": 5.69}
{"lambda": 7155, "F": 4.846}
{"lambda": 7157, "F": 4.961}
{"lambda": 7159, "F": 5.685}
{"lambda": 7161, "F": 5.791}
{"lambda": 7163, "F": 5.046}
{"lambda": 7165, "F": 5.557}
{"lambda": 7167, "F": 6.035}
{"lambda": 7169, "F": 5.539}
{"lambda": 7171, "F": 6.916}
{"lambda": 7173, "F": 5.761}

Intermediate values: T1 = 5.78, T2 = 6.2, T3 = 6.5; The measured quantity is 5.5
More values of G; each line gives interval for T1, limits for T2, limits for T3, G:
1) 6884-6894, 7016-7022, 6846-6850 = 5.1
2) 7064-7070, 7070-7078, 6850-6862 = 5.7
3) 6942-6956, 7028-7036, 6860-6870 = 5.9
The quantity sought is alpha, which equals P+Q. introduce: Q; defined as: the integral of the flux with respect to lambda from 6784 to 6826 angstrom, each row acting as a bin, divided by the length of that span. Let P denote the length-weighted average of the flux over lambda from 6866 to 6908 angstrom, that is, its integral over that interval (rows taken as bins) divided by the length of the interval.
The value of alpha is 12.1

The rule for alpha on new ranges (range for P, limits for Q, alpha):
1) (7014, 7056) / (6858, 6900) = 11.8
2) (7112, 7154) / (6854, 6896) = 12.0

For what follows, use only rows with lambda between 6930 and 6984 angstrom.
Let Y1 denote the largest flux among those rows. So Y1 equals 7.27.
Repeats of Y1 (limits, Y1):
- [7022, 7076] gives 7.306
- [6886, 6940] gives 8.603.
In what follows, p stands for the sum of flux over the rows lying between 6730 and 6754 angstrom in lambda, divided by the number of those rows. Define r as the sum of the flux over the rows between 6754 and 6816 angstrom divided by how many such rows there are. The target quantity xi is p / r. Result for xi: 0.81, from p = 4.9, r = 6.05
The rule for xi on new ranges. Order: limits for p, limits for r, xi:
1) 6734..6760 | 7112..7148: 0.85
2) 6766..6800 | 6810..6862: 0.98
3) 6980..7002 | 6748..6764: 0.98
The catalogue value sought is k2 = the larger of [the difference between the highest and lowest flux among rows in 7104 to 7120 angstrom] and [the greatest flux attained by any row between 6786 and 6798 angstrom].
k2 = 7.06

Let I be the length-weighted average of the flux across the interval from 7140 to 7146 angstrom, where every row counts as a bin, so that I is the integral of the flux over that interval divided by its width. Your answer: 5.6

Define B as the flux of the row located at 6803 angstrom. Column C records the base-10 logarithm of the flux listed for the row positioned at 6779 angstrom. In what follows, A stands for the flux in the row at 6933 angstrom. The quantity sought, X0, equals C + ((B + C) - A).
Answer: 1.8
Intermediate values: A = 5.224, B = 5.341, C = 0.86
